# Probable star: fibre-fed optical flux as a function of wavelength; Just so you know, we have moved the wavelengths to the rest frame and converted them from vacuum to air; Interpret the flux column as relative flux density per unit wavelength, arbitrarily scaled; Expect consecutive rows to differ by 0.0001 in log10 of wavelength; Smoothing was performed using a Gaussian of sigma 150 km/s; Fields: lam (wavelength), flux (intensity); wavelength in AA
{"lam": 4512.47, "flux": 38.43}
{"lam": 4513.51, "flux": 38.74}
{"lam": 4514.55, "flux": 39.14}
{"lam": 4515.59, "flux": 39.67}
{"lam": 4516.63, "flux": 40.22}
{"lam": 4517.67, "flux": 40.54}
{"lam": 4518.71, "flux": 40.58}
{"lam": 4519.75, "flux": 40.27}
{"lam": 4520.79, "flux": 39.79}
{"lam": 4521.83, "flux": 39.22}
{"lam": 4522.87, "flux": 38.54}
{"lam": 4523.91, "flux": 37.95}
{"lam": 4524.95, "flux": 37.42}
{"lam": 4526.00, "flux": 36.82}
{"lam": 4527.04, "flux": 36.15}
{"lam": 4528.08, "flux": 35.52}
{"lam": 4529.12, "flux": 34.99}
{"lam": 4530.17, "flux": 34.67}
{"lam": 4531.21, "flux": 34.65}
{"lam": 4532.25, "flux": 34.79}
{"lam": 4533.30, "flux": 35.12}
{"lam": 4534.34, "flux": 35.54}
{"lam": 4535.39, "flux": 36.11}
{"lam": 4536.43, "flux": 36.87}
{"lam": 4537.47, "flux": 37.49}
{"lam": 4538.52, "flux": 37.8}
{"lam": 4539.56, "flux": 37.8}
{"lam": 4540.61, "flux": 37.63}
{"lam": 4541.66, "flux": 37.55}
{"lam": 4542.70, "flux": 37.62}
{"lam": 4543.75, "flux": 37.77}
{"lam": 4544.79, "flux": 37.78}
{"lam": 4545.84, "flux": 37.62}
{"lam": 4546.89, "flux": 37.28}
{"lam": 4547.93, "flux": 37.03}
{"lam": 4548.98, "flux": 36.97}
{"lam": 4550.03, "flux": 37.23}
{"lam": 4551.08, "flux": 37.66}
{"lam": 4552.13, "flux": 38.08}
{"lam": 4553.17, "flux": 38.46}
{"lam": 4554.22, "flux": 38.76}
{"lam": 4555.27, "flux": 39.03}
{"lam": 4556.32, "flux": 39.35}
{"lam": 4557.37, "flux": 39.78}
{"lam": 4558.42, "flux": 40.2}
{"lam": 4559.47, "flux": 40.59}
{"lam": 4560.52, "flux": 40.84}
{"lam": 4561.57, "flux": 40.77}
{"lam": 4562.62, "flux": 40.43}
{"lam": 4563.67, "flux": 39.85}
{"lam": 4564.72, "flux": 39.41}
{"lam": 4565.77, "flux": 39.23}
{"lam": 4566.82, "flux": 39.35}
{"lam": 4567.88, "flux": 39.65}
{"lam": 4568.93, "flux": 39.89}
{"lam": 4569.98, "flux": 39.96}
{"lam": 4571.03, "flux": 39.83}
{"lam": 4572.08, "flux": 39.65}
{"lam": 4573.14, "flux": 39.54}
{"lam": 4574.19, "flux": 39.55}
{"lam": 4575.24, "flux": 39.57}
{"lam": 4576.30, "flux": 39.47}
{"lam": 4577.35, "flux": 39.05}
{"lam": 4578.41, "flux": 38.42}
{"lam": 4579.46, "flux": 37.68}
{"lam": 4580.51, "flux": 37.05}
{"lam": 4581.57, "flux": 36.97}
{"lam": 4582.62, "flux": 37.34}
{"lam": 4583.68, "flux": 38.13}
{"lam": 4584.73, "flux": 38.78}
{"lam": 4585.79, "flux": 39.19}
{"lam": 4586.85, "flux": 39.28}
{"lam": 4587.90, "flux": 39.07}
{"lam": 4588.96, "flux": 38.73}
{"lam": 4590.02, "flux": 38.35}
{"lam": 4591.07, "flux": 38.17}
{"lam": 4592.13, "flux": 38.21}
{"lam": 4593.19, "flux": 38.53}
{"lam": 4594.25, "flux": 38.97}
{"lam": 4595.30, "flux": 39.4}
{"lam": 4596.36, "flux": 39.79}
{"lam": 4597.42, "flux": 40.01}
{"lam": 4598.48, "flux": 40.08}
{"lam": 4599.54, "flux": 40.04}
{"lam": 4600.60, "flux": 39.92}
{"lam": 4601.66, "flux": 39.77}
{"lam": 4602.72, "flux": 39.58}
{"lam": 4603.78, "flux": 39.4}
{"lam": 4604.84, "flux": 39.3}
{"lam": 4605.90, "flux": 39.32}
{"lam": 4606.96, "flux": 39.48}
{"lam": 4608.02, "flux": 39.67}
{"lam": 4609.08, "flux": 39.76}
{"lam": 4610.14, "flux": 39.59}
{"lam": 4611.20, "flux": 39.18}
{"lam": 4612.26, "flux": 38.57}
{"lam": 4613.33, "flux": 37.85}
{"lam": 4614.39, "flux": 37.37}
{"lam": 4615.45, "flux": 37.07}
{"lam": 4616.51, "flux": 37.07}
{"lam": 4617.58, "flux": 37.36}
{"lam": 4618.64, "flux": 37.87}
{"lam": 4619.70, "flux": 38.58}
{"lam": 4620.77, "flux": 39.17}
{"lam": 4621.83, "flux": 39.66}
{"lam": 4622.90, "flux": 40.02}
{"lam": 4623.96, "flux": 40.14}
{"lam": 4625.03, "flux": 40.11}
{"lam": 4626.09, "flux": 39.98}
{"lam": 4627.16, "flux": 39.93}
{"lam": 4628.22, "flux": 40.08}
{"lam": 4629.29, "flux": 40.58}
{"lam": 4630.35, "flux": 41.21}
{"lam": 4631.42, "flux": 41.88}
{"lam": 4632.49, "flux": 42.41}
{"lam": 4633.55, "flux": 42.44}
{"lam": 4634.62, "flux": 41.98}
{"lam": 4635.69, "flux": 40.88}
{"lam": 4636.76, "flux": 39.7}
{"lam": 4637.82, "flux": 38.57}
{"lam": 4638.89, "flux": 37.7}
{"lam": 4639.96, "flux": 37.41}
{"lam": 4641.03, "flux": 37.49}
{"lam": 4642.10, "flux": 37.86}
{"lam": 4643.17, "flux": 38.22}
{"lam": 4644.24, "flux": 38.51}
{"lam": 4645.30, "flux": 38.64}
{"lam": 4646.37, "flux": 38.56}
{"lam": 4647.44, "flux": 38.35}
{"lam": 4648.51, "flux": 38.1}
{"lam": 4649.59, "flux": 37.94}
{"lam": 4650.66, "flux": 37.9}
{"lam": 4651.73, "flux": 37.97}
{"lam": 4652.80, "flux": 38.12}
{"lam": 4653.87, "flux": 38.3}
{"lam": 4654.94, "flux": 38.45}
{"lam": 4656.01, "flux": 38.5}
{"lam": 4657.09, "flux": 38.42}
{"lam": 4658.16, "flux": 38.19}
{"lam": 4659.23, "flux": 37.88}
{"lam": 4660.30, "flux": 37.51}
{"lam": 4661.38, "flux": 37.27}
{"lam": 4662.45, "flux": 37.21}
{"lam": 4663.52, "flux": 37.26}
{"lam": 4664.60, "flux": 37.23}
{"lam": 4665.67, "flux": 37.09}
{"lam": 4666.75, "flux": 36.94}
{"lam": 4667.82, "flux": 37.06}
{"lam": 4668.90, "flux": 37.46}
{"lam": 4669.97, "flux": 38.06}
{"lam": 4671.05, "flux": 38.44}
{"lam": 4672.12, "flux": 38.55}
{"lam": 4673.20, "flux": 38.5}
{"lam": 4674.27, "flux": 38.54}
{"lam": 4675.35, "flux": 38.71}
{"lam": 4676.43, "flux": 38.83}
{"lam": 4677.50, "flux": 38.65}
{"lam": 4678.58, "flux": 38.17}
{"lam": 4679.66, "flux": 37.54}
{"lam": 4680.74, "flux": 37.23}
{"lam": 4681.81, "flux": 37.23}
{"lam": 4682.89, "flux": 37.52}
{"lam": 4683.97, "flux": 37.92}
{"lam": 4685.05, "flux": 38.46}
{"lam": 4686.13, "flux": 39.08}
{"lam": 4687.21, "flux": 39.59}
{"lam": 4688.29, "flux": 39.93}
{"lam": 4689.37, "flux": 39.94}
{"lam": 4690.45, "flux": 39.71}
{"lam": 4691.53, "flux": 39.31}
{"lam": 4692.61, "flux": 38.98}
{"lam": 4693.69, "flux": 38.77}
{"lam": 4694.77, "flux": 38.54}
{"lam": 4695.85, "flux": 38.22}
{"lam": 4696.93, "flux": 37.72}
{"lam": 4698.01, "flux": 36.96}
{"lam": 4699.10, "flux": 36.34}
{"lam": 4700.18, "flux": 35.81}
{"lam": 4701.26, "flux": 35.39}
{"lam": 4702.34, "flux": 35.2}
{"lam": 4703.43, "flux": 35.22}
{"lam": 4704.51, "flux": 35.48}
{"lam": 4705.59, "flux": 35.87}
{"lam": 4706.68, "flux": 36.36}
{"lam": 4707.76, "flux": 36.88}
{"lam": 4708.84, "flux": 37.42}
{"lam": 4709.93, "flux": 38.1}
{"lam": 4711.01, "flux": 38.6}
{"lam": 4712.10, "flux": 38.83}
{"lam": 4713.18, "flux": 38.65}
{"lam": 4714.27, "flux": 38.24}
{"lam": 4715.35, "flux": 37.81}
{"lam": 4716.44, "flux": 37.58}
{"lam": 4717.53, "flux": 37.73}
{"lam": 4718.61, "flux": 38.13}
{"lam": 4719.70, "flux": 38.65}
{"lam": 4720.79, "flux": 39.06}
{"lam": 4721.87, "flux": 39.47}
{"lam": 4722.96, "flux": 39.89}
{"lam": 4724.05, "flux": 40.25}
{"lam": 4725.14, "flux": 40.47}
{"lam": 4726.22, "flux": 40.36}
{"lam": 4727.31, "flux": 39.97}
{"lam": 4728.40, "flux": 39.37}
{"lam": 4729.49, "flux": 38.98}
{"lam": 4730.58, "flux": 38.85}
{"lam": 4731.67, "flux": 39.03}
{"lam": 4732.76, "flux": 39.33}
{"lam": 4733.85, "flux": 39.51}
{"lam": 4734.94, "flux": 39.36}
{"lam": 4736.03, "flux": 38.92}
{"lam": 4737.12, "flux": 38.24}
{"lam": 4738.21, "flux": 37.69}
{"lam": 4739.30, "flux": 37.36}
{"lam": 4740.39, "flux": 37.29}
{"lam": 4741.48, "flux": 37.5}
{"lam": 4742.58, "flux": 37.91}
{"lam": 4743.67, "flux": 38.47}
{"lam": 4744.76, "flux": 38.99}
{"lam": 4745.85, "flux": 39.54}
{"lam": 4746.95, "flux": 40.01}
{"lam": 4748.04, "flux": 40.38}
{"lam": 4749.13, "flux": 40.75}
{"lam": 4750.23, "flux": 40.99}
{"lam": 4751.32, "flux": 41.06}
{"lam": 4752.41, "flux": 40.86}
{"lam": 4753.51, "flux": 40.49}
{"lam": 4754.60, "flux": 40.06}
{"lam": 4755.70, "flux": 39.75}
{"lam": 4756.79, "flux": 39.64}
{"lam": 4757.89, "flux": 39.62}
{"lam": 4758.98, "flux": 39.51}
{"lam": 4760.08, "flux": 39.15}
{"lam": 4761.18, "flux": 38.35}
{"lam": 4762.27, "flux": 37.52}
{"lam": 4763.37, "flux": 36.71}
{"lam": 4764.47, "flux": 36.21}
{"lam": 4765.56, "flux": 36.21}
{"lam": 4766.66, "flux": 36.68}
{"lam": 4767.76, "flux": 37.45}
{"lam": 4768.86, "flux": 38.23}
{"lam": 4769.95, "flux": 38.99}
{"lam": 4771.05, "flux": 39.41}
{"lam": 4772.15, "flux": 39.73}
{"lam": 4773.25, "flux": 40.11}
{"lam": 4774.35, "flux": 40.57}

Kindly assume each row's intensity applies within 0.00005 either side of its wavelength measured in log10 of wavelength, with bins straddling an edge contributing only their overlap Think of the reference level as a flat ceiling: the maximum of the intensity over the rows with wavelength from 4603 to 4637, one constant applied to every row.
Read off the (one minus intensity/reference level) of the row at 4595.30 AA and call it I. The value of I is 0.072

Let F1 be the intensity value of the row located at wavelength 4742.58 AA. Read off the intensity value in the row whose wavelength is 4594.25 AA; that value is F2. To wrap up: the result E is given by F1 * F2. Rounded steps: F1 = 37.91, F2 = 38.97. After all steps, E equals 1477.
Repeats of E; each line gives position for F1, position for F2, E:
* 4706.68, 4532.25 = 1265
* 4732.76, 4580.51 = 1457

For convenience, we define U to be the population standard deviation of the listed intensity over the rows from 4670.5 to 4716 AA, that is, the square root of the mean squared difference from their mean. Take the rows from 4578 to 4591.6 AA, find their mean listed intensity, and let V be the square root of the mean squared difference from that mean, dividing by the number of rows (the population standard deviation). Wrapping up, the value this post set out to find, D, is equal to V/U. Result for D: 0.6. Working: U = 1.3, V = 0.76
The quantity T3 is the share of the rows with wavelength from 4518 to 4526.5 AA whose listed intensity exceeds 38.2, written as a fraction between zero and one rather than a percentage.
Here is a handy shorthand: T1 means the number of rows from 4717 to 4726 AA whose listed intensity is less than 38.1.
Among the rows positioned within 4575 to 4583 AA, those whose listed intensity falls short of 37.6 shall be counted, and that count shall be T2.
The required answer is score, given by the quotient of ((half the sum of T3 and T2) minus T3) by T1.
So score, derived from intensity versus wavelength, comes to 1.2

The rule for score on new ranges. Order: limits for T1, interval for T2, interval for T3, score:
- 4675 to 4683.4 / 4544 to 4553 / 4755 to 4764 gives 0.4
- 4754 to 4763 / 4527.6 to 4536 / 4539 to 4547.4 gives 4.0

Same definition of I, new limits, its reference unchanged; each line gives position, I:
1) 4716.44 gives 0.115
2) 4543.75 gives 0.110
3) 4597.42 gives 0.057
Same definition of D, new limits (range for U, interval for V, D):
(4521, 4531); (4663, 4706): 0.9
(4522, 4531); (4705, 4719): 0.6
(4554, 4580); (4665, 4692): 1.3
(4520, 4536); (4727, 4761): 0.6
